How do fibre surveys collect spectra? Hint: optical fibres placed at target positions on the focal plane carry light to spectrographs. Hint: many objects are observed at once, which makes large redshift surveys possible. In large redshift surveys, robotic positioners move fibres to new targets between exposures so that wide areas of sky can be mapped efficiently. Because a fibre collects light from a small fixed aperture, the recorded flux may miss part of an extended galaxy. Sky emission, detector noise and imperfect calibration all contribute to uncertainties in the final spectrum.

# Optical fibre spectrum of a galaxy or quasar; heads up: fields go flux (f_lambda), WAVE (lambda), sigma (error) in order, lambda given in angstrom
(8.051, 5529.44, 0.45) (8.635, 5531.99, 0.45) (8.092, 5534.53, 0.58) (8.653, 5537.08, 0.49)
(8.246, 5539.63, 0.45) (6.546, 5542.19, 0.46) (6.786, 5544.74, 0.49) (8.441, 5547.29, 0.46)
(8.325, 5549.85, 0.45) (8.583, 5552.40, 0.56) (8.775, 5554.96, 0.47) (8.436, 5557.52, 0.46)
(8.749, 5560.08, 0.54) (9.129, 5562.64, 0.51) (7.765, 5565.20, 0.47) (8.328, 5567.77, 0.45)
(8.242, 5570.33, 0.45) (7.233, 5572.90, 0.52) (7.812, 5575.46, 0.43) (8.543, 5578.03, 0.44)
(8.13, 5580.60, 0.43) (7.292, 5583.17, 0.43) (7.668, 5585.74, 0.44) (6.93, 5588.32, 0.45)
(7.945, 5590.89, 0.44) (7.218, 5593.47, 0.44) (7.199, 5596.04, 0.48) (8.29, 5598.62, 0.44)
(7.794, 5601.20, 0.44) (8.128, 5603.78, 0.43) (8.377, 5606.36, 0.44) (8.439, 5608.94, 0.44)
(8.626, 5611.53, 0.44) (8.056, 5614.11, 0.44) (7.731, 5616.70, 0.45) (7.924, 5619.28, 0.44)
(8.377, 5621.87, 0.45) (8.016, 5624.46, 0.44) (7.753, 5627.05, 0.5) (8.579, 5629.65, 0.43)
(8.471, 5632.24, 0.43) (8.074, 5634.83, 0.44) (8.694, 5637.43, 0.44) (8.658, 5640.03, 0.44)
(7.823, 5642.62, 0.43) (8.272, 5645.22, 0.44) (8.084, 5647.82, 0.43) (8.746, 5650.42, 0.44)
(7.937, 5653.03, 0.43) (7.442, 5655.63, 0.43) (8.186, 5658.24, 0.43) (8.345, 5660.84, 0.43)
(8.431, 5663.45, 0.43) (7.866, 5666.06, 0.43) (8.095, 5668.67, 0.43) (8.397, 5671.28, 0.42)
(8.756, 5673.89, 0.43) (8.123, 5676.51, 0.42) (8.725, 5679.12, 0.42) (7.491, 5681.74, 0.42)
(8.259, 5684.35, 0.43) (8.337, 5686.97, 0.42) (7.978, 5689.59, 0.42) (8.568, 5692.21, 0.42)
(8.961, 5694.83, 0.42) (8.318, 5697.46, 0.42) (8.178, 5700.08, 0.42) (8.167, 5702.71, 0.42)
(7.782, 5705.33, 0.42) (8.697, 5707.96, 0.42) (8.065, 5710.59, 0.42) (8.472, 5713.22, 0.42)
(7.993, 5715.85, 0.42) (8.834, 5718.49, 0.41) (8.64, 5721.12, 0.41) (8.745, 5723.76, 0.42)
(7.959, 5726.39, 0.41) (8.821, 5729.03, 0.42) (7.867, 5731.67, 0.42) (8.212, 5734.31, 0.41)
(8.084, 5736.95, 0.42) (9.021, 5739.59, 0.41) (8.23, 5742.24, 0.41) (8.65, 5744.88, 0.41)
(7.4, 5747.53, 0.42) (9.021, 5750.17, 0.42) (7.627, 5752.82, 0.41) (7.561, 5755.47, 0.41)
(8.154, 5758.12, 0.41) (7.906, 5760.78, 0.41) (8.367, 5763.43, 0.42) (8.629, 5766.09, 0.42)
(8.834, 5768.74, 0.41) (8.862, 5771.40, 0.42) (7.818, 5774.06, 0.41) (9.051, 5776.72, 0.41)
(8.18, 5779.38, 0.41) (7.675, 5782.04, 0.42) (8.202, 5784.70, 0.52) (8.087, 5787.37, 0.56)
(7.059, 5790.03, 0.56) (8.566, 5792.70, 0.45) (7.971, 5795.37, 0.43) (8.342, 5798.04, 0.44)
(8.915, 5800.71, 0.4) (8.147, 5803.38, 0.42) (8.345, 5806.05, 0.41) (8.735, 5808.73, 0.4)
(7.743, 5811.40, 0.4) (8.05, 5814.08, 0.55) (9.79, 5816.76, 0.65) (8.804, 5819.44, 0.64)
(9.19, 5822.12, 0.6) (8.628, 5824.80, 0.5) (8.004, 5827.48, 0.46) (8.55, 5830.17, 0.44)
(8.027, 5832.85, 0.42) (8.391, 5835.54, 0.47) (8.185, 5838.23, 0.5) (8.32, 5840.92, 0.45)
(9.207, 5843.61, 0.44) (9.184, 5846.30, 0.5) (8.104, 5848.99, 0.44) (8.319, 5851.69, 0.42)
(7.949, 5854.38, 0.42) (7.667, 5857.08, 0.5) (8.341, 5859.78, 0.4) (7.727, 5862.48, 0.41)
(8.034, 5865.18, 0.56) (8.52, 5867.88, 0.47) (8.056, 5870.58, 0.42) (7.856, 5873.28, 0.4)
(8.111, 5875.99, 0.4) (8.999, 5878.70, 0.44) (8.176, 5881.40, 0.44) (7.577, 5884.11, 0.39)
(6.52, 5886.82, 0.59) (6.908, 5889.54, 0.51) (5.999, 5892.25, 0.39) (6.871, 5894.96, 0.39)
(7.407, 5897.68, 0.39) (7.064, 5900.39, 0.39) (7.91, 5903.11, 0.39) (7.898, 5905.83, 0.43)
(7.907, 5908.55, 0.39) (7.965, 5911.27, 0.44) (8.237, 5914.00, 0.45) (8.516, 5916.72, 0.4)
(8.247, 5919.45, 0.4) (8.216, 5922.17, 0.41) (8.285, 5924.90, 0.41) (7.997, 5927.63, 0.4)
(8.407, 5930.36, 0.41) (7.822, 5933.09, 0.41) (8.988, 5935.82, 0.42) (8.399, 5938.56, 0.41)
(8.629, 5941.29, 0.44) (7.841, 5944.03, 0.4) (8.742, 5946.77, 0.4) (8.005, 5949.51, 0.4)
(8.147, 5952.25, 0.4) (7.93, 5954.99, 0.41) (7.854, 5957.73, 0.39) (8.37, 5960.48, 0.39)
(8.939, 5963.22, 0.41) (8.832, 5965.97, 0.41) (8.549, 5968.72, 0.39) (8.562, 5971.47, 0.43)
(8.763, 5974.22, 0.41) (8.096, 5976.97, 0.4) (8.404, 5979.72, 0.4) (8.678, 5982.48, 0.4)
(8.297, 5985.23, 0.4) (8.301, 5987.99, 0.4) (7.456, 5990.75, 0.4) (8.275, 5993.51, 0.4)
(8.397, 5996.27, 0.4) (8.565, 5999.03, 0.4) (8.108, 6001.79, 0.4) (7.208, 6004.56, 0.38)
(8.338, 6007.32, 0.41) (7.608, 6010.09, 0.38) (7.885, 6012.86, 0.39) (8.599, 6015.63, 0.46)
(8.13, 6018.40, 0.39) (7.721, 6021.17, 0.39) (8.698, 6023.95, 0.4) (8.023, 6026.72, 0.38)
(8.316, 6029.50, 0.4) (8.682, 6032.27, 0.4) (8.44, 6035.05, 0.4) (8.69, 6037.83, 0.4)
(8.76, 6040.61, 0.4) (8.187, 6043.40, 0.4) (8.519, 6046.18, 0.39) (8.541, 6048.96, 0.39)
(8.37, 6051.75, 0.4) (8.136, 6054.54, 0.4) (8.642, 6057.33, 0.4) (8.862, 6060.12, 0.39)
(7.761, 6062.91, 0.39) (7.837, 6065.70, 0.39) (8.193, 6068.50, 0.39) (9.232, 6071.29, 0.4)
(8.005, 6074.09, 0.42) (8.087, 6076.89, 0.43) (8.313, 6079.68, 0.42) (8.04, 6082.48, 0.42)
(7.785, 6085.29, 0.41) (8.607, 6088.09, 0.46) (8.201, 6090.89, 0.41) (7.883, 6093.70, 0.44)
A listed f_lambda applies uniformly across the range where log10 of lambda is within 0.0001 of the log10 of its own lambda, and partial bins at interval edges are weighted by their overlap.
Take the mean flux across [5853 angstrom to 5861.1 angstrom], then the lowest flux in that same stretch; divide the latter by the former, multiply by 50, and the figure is 48.0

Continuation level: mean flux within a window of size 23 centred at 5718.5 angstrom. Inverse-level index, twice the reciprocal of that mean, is 0.236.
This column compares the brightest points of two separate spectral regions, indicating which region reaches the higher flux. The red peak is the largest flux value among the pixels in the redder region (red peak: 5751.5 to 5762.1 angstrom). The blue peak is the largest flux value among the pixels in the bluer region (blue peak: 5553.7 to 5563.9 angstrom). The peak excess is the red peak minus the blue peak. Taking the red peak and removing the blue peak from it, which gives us -1.0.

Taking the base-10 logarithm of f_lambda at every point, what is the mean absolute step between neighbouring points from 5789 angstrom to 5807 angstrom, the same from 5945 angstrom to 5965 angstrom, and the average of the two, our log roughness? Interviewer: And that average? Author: 0.0276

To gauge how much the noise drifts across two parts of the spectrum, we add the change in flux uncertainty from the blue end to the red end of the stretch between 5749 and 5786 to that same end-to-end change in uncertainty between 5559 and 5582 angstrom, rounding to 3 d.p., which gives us -0.010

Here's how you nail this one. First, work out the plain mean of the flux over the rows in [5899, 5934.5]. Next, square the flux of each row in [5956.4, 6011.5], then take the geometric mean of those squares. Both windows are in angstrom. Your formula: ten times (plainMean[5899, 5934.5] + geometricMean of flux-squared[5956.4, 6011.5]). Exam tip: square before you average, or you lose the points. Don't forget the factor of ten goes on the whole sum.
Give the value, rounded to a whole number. 764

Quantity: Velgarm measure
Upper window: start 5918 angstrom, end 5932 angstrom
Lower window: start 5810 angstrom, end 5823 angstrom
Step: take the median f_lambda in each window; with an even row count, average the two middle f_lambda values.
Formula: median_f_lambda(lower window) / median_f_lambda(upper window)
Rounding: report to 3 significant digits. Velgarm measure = 1.07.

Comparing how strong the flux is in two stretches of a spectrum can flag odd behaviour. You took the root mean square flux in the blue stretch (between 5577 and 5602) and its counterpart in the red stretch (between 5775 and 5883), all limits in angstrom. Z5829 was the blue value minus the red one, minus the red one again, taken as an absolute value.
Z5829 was 8.97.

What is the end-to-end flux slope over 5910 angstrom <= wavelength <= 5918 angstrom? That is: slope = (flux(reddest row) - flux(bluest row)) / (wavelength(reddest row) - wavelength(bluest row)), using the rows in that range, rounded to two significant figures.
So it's 0.10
